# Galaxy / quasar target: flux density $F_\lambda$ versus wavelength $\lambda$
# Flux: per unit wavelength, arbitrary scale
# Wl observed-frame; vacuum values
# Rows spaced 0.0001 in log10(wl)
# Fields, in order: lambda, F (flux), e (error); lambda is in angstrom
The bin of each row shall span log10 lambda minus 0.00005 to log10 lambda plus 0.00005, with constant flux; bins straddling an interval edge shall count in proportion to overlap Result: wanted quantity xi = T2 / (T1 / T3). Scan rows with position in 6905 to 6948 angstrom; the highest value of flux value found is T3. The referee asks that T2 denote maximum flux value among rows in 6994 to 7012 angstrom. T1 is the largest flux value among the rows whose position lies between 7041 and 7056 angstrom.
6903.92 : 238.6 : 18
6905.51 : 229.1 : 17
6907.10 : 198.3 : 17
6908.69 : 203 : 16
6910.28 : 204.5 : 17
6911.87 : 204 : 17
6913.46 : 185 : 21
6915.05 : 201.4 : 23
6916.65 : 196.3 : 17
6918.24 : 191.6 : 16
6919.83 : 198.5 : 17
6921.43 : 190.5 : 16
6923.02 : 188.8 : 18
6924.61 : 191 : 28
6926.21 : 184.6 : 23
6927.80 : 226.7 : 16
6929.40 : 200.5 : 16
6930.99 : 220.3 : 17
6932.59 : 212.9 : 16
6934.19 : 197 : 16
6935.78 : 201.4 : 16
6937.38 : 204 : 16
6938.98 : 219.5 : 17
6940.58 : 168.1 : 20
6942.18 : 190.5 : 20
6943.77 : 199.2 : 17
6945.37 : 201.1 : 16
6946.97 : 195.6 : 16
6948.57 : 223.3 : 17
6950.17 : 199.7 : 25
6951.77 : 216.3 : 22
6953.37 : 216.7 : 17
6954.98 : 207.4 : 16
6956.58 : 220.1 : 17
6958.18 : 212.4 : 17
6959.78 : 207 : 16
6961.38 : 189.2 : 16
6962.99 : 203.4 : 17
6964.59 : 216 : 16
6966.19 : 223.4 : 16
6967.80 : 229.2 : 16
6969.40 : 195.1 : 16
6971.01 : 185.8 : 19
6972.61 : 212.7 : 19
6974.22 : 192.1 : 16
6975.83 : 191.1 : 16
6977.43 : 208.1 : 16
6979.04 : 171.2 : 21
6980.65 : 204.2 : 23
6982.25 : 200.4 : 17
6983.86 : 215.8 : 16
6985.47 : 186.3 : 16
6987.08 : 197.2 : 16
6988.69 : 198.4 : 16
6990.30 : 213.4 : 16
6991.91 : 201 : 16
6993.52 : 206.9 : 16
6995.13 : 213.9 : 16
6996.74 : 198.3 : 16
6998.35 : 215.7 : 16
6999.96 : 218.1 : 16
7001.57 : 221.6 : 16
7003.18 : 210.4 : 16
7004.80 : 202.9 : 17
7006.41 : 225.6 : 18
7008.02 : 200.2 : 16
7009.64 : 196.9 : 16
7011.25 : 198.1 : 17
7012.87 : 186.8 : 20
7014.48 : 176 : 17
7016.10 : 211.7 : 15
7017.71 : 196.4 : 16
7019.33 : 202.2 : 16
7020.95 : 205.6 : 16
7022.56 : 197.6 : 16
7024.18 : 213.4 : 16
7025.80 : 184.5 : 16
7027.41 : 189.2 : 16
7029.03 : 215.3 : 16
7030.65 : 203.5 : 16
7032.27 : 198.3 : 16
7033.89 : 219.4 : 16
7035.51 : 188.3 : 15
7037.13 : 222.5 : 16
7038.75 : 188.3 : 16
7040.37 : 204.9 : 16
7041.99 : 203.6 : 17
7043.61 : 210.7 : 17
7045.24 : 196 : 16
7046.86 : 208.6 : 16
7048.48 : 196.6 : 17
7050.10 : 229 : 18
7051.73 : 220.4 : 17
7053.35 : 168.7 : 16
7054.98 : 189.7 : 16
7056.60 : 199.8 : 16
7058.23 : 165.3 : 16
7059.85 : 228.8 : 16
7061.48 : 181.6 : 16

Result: 226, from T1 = 229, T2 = 225.6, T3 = 229.1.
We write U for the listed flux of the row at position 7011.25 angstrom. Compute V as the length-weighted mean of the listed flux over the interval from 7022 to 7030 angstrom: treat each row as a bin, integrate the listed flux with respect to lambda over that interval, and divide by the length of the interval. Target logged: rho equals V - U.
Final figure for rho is 2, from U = 198.1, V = 200.1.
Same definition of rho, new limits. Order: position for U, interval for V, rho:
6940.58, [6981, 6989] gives 32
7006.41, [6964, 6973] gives -15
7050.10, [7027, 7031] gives -25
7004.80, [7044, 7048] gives 0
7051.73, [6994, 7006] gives -8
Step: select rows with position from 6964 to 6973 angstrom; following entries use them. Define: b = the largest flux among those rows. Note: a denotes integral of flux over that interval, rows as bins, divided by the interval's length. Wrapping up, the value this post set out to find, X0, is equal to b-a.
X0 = 19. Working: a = 210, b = 229.2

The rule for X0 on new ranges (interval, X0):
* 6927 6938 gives 18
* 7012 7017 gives 20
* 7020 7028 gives 15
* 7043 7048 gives 7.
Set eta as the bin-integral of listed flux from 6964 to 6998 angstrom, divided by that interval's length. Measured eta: 203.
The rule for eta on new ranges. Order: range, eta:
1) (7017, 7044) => 202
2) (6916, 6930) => 196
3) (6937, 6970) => 207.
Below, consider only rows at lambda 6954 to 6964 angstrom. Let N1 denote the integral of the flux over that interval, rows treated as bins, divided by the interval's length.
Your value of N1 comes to 207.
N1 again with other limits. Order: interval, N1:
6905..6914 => 204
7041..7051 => 207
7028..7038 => 207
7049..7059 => 196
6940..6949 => 196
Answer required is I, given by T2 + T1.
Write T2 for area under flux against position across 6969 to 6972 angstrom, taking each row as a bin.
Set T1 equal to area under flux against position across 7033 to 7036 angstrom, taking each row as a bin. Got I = 1190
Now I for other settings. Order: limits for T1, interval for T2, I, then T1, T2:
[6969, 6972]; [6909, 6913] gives 1385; 574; 811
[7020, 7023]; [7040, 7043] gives 1221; 607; 614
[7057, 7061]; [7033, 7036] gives 1399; 783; 616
